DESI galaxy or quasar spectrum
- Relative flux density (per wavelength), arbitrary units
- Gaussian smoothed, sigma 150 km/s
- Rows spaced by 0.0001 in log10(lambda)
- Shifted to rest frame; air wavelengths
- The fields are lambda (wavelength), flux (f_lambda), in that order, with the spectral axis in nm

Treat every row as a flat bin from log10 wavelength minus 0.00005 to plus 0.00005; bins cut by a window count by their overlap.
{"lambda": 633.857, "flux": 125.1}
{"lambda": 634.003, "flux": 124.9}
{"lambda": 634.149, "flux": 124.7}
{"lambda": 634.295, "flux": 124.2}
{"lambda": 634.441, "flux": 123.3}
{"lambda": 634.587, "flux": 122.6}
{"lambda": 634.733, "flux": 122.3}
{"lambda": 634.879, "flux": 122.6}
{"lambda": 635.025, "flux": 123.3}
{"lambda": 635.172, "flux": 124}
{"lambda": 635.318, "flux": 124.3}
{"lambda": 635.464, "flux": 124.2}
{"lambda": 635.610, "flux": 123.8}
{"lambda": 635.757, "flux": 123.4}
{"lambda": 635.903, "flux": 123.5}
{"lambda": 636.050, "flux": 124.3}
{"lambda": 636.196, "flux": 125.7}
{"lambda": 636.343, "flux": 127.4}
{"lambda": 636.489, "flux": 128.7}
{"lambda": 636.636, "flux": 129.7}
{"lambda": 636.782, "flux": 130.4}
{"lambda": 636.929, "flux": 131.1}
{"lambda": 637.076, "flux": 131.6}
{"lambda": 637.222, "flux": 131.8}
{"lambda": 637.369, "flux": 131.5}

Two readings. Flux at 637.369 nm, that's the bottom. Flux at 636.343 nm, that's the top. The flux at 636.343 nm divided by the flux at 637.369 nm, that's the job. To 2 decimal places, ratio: 0.97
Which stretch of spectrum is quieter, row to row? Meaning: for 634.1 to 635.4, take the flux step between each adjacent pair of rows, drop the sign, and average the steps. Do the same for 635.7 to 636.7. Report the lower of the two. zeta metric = 0.550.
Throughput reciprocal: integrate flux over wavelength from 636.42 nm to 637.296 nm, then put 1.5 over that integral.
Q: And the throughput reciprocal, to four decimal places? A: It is 0.0131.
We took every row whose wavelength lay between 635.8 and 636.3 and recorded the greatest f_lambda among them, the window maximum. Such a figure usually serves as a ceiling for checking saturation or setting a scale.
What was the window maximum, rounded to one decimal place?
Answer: 125.7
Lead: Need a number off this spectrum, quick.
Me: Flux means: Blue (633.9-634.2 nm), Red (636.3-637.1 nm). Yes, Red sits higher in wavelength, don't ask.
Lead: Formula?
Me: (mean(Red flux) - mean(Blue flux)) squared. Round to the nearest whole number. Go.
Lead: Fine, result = 25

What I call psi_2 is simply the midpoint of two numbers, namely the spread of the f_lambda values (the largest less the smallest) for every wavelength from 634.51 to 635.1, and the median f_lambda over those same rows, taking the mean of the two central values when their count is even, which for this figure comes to 61.8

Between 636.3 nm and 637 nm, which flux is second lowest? 128.7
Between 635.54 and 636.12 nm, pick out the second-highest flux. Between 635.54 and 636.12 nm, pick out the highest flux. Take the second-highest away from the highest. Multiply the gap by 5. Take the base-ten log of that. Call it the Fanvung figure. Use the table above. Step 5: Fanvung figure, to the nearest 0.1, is 0.4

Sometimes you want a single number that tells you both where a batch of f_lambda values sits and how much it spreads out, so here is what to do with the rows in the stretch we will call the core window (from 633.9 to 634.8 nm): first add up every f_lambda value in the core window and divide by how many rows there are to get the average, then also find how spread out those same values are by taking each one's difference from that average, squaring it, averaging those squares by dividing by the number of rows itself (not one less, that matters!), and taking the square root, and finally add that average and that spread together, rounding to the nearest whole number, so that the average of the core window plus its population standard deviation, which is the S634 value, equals 125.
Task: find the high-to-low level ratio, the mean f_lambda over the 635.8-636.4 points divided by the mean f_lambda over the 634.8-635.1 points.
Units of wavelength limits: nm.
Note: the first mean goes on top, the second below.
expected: 1.02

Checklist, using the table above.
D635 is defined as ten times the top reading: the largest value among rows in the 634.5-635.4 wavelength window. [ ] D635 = 1243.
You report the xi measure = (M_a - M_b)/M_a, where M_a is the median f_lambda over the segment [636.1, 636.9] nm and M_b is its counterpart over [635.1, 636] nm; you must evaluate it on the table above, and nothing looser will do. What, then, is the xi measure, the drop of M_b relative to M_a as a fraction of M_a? 0.04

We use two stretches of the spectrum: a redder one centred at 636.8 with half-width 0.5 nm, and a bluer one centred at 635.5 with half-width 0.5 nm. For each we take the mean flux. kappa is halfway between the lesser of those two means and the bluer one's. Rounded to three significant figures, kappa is 124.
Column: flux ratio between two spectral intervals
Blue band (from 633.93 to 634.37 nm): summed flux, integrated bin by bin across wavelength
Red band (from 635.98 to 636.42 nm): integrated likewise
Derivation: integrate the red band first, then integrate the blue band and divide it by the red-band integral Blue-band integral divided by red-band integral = 0.99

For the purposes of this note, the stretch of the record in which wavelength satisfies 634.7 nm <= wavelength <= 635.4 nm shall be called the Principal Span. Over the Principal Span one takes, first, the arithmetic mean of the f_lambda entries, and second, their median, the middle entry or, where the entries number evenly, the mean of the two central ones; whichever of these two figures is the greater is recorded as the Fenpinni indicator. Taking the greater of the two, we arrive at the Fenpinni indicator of 123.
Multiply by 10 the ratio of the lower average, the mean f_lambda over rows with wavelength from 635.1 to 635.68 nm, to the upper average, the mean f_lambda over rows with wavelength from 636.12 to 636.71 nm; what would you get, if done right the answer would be 9.7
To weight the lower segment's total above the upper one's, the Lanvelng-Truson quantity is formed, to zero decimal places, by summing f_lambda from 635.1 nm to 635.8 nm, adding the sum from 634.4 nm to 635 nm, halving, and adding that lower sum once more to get 1046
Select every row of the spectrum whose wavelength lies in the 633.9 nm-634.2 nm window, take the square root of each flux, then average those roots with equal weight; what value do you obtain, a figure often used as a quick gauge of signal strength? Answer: 11.2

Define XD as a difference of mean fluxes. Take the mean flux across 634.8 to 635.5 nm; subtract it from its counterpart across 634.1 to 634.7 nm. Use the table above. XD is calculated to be 0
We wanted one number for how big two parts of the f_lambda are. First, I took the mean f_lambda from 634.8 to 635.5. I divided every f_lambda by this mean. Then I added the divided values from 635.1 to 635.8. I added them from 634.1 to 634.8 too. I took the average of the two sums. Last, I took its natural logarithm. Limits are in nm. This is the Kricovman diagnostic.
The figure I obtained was 1.609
